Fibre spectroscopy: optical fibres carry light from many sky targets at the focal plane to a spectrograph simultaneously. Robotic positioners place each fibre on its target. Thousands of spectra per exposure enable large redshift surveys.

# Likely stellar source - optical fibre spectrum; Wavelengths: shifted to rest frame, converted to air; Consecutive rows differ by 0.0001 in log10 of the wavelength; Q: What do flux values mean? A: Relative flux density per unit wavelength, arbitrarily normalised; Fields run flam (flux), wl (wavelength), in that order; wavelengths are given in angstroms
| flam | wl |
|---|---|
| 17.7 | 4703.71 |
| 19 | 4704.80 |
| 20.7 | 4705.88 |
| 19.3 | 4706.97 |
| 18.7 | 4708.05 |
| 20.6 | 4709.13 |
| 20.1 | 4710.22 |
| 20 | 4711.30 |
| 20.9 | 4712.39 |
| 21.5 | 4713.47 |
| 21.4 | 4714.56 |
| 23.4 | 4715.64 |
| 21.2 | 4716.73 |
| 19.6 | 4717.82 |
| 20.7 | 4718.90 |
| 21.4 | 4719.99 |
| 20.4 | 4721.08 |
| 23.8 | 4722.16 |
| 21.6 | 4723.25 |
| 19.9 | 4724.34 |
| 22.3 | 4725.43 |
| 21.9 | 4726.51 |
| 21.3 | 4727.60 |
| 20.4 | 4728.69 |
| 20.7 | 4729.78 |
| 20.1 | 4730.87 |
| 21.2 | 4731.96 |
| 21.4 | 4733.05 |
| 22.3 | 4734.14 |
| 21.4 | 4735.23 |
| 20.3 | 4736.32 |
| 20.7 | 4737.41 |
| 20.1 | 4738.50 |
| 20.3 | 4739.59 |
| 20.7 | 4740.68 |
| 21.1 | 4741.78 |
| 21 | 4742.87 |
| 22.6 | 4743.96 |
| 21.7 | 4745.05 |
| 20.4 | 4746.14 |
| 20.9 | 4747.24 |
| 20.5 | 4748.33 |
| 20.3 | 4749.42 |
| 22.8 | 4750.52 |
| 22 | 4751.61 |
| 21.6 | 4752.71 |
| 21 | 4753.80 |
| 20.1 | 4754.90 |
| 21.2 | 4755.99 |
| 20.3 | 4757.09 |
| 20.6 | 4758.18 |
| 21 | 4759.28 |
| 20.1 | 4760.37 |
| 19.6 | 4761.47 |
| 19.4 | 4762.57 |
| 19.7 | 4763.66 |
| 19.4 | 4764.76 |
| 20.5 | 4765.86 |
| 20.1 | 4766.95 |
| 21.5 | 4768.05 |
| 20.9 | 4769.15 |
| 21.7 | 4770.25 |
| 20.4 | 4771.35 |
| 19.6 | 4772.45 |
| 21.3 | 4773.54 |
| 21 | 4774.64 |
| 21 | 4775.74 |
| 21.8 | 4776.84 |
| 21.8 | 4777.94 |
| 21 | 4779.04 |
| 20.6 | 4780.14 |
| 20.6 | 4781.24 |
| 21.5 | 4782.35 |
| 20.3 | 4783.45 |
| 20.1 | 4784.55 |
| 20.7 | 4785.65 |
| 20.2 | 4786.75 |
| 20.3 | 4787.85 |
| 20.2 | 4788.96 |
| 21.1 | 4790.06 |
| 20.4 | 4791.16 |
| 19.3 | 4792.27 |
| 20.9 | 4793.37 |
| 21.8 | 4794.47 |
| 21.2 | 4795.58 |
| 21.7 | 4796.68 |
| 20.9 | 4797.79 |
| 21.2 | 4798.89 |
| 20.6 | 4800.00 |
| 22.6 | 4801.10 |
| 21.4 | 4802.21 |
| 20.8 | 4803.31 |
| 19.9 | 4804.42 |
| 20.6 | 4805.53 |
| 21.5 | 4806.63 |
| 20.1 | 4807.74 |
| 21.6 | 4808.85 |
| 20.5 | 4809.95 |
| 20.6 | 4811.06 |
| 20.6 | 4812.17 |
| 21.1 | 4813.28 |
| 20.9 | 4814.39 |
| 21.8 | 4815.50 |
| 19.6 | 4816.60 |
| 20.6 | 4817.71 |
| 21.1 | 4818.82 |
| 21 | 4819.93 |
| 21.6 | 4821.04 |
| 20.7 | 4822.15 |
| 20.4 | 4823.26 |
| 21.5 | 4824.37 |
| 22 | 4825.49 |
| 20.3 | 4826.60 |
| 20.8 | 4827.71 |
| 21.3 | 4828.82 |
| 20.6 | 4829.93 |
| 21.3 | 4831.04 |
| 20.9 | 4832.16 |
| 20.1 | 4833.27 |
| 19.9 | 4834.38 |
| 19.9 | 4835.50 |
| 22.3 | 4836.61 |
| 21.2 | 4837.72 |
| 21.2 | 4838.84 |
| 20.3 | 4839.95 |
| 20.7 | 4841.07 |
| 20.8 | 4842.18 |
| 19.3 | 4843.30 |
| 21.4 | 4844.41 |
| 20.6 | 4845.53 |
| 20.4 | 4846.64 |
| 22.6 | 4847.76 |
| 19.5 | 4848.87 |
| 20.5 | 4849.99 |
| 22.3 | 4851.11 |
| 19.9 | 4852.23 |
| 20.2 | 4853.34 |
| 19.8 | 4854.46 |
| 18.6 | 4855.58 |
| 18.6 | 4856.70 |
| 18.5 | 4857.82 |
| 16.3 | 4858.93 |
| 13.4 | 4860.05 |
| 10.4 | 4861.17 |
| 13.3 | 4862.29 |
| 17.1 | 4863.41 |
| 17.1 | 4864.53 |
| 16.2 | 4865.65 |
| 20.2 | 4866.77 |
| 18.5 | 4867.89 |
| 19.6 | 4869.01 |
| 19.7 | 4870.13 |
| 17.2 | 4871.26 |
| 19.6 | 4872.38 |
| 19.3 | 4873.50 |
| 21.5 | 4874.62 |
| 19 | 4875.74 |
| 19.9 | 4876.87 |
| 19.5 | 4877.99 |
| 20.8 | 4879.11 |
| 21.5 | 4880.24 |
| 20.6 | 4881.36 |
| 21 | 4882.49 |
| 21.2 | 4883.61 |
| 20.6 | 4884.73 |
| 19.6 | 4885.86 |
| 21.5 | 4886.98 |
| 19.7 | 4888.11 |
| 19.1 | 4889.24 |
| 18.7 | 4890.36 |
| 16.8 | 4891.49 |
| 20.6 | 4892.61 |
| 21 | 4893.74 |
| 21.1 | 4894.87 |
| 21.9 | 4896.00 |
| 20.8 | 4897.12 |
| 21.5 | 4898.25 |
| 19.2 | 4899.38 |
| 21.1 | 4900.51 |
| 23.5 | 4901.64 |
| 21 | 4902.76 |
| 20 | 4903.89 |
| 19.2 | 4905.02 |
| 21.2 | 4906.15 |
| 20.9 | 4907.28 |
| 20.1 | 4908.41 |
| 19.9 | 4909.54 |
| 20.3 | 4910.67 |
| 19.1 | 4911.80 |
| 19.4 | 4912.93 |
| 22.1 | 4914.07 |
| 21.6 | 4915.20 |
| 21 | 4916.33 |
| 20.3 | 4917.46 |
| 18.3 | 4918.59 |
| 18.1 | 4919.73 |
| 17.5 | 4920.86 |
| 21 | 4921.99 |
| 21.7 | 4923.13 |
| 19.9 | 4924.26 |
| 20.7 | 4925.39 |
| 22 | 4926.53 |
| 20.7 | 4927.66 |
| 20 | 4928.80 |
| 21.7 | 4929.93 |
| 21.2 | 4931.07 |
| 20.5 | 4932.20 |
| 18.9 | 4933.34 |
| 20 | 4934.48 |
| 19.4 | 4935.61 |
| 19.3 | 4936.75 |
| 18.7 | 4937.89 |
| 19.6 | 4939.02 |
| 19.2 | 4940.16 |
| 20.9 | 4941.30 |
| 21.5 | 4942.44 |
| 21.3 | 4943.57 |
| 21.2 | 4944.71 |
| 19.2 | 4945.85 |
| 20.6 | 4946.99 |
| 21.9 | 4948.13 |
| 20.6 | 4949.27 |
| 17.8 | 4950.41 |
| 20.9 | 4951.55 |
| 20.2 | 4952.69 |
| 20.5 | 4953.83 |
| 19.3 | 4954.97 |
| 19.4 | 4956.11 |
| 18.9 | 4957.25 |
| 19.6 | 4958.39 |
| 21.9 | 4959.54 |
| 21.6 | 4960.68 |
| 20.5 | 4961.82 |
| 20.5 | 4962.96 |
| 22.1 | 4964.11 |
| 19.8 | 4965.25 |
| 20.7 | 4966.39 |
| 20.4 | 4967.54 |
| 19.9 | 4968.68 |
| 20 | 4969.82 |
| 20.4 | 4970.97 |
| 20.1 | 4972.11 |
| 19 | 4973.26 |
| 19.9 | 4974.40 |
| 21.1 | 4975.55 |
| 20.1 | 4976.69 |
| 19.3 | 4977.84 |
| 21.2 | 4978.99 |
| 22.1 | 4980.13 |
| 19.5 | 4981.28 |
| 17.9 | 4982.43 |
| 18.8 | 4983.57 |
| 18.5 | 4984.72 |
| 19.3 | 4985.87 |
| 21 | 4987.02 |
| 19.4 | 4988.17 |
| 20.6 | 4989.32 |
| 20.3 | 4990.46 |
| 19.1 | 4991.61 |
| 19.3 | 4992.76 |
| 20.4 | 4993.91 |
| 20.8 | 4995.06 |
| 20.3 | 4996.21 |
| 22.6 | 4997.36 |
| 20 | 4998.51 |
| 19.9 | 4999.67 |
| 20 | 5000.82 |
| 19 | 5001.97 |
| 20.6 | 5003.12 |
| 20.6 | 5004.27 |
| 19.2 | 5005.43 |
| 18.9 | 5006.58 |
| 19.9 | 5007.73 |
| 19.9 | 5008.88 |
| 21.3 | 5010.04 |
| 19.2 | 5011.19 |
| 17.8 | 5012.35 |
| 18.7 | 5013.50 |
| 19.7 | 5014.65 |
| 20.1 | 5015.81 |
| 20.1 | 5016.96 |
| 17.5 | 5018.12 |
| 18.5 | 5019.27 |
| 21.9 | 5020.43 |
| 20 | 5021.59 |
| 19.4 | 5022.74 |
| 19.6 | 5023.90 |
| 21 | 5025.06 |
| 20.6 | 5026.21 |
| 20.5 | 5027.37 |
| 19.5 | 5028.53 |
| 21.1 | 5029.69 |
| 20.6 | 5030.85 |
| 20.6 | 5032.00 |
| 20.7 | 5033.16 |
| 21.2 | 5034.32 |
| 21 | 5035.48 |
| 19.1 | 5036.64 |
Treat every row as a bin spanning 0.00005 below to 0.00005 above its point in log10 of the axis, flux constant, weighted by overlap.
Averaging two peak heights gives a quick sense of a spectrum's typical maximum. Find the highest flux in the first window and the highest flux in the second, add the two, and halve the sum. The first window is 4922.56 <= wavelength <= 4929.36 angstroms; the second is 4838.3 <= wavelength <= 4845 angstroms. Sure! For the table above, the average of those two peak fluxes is 21.7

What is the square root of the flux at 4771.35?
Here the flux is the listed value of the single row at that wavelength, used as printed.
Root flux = 4.52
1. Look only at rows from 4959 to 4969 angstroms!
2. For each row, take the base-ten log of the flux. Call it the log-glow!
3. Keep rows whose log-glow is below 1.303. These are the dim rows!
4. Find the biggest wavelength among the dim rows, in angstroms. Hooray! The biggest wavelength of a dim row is 4968.68 angstroms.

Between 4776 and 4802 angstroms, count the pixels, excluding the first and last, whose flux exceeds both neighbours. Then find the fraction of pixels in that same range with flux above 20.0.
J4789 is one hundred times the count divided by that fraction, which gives 732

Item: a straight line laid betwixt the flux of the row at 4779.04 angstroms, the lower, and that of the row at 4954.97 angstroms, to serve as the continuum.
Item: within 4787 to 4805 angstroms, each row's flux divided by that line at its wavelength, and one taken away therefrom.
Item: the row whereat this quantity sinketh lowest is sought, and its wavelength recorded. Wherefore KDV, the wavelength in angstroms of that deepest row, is 4792.27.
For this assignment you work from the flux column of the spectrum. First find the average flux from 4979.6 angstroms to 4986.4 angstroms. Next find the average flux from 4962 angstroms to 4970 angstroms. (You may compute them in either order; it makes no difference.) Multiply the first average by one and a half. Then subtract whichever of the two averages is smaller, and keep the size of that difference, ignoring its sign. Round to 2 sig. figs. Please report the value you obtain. 9.7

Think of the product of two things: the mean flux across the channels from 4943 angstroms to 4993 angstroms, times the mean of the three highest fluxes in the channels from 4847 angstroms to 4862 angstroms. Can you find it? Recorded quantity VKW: 439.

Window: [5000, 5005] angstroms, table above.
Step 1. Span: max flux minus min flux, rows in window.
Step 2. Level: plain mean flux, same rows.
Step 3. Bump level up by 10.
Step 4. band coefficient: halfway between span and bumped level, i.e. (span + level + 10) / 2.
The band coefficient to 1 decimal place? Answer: 15.8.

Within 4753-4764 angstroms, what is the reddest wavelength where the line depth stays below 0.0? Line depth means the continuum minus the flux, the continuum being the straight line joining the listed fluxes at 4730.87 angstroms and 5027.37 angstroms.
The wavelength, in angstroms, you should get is 4759.28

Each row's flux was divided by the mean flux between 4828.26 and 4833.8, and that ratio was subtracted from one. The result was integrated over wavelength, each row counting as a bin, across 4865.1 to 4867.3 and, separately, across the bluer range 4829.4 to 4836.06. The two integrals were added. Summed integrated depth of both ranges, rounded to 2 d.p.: 0.41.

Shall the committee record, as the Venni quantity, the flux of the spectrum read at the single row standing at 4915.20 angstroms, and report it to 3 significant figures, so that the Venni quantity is 21.6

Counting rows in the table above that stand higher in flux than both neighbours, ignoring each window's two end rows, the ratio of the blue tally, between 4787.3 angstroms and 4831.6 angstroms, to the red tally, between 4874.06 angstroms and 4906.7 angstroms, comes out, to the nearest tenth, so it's 1.9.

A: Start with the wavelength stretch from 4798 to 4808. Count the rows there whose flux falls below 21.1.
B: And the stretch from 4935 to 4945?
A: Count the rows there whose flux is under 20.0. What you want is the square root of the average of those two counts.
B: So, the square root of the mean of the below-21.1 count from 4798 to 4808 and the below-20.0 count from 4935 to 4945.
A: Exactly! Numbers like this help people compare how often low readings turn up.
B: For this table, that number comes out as 2.24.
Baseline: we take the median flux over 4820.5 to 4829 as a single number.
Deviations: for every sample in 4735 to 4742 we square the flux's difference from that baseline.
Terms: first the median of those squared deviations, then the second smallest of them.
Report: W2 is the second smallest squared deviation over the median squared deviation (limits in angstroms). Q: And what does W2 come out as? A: 1.0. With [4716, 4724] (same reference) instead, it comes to 0.4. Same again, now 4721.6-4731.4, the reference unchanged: 0.2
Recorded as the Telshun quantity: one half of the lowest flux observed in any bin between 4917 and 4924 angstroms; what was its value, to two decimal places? 8.75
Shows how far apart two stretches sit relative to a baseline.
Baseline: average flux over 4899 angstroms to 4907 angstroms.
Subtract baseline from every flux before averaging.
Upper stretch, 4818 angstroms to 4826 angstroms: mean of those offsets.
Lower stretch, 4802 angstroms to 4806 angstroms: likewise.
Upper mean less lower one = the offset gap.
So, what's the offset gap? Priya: 0.5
